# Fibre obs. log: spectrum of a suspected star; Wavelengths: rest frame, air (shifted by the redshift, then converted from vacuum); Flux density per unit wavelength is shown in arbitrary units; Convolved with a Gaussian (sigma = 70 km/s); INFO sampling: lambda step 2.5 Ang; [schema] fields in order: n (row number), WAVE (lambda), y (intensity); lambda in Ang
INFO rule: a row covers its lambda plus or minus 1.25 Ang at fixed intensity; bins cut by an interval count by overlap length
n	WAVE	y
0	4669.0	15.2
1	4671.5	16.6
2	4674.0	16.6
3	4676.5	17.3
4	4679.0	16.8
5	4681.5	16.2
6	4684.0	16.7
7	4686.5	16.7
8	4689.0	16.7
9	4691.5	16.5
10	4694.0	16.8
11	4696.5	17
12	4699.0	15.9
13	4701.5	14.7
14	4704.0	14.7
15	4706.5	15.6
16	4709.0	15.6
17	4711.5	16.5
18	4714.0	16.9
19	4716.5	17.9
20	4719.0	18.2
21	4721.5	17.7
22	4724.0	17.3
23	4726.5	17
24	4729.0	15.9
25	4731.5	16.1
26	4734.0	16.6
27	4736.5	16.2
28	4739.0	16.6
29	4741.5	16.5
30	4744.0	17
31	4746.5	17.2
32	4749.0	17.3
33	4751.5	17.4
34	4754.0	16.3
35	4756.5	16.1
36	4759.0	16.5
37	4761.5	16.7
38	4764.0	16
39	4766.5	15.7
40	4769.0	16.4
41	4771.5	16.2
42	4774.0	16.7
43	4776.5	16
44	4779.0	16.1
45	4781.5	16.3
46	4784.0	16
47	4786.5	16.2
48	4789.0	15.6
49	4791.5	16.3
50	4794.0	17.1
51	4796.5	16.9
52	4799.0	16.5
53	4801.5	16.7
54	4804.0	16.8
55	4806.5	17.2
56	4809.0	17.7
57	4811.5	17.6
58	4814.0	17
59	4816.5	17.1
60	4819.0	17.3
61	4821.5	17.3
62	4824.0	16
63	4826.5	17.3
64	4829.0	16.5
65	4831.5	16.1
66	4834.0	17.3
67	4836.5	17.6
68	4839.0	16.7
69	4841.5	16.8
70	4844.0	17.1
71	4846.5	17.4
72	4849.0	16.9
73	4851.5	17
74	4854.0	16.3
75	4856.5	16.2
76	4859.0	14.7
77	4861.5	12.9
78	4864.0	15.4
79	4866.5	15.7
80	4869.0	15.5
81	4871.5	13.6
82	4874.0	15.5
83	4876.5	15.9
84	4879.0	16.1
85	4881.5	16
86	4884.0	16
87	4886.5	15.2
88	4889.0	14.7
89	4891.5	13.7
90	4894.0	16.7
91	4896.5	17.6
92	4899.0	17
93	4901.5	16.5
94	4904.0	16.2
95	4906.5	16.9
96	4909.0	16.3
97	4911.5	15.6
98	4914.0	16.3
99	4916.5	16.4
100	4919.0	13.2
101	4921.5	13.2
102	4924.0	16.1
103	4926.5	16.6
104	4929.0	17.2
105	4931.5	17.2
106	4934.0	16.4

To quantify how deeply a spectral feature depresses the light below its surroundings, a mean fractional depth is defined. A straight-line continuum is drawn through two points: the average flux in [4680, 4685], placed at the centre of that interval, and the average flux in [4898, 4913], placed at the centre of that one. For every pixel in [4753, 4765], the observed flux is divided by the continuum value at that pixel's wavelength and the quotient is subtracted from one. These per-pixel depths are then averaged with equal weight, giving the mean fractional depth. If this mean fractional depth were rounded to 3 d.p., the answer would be 0.007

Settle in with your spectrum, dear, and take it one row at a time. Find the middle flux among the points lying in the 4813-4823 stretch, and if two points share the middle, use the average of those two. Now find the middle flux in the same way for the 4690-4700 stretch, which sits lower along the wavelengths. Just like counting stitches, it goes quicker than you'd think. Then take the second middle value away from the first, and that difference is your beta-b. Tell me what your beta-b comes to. 0.55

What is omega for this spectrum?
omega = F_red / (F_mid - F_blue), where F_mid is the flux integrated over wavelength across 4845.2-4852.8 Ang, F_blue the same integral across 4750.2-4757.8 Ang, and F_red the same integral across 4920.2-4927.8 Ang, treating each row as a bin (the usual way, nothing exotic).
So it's 31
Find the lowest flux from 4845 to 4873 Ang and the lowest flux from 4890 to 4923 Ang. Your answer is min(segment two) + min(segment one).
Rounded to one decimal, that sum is 26.1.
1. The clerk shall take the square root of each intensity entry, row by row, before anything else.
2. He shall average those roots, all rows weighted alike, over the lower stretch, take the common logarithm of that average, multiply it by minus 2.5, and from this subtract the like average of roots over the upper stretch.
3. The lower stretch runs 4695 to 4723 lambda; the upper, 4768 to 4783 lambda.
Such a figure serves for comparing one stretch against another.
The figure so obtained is -5.55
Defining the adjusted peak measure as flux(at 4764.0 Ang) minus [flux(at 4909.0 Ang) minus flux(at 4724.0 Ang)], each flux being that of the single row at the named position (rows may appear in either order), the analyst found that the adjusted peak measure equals 17.0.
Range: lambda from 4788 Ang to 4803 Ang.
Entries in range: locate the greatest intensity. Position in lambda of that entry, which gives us 4794.0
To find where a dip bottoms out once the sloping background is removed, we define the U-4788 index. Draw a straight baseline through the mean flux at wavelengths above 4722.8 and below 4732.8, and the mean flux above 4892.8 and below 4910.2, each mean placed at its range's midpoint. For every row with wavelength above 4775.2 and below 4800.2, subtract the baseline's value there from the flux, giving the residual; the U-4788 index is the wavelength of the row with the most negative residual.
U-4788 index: 4789.0 Ang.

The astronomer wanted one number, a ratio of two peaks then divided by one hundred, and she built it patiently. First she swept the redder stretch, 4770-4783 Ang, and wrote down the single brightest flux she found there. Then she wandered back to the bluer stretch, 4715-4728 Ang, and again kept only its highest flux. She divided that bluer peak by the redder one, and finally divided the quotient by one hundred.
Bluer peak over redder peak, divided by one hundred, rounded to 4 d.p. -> 0.0109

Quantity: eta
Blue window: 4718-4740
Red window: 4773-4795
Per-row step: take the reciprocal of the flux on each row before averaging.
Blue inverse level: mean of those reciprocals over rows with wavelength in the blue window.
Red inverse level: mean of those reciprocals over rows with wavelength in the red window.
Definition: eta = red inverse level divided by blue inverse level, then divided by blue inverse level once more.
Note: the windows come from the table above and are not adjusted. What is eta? 17.4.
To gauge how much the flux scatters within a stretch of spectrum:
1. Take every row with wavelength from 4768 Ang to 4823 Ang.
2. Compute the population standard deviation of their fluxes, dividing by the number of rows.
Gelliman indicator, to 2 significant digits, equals 0.55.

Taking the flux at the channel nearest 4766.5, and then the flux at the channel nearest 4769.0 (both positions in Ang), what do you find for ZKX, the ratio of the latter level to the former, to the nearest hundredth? 1.04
